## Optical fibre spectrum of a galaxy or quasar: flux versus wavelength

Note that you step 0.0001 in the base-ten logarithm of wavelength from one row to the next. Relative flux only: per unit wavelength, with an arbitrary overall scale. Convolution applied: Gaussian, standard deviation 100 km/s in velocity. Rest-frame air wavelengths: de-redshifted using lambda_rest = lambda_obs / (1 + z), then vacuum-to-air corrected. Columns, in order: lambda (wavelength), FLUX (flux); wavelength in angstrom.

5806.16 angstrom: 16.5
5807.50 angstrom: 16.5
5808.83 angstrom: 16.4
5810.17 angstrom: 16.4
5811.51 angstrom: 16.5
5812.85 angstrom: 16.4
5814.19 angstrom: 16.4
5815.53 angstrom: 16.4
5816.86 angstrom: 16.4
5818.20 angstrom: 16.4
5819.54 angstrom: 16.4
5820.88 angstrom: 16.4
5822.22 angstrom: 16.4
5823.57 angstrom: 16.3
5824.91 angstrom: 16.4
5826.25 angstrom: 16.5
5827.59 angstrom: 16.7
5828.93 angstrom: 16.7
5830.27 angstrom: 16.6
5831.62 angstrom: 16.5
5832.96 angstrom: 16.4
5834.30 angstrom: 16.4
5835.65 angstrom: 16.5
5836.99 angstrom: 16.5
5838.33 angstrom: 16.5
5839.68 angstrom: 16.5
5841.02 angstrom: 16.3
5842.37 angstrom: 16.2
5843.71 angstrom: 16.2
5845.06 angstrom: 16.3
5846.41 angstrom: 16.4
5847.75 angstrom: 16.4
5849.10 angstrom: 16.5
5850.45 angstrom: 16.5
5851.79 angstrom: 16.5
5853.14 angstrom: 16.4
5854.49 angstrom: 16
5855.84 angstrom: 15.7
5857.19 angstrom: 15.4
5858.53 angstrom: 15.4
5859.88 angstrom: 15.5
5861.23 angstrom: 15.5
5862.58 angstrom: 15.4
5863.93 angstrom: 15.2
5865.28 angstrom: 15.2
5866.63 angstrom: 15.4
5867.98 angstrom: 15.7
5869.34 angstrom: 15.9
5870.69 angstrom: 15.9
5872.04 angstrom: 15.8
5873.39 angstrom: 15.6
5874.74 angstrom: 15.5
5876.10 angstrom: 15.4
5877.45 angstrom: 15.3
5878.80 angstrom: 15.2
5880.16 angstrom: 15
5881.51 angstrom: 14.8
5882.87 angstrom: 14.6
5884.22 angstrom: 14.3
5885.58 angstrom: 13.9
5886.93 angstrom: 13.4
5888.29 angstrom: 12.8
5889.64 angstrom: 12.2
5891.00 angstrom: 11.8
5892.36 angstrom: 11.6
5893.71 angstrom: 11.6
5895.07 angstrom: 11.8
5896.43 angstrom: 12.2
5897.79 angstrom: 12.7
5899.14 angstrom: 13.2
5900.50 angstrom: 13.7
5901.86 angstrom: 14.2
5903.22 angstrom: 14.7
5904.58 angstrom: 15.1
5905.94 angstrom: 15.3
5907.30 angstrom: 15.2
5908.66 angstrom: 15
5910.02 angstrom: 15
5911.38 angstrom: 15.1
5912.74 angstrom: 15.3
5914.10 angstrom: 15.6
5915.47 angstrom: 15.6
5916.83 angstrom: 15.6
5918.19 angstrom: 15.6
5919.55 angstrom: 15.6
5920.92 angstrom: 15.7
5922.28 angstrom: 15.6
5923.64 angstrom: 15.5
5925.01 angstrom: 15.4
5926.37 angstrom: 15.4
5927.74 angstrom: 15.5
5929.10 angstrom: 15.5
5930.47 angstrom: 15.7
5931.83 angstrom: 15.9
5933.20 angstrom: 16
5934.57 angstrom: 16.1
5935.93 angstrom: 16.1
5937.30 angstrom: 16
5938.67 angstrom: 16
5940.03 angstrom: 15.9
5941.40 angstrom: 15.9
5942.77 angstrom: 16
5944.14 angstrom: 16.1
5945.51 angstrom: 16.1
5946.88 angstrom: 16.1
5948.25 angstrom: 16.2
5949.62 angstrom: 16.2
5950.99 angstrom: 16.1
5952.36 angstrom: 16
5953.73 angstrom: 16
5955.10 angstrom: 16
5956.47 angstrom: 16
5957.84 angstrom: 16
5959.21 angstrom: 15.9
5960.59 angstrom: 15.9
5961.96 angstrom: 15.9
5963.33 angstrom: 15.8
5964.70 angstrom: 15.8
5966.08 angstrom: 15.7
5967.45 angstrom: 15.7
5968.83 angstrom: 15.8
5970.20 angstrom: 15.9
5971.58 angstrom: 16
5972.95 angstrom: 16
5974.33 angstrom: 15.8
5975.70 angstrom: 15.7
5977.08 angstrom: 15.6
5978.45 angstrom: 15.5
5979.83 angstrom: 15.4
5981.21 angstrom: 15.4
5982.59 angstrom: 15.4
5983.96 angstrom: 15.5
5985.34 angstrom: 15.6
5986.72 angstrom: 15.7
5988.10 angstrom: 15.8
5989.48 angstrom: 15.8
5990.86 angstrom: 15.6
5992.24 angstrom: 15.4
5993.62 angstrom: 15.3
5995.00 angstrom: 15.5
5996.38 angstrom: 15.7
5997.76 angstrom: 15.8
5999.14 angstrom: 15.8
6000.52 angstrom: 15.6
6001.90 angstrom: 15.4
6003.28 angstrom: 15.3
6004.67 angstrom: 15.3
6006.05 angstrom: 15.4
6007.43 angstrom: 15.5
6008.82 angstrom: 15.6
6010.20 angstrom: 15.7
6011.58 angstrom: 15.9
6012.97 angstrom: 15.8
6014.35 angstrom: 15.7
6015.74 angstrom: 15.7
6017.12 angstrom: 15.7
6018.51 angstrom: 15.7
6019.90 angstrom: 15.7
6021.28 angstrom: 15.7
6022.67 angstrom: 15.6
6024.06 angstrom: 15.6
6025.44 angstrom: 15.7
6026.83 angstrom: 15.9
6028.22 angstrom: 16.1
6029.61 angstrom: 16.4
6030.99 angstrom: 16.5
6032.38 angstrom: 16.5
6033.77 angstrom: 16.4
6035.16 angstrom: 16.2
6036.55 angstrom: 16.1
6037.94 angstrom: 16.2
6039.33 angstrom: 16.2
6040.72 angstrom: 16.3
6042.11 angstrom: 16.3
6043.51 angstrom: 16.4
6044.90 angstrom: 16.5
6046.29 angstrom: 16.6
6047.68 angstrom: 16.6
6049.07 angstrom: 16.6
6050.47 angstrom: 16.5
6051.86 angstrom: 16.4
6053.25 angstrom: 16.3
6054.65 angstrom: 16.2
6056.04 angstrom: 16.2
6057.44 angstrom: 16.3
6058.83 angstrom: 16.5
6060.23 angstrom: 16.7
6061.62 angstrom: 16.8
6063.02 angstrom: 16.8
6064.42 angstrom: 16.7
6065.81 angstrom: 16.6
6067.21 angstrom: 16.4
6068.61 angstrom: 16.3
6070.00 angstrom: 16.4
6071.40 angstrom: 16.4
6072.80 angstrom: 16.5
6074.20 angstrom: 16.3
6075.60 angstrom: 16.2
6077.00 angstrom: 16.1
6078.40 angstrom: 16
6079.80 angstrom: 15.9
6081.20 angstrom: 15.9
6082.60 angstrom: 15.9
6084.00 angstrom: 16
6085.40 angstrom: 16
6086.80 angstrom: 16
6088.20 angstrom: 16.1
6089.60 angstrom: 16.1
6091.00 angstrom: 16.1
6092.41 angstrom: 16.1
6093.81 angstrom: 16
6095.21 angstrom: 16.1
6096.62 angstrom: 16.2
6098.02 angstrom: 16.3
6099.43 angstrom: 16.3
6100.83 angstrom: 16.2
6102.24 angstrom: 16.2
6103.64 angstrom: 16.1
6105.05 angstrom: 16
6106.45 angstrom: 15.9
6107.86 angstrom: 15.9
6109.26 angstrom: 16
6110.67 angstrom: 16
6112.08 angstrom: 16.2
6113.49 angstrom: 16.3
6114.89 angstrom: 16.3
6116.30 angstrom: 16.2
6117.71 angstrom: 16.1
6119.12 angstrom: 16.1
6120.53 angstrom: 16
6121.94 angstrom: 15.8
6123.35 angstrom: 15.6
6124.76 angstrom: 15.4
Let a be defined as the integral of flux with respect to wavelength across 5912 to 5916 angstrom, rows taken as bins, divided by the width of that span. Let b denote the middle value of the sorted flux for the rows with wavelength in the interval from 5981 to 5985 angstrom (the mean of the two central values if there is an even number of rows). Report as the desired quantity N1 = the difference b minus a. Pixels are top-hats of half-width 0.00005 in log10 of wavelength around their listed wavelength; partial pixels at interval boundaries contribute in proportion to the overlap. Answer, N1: -0.07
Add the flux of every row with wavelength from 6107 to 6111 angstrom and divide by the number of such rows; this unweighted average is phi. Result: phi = 16.0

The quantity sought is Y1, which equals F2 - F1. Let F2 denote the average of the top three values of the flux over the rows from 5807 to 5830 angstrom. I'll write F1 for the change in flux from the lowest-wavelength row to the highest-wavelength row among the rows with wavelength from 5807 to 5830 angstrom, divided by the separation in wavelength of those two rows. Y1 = 16.6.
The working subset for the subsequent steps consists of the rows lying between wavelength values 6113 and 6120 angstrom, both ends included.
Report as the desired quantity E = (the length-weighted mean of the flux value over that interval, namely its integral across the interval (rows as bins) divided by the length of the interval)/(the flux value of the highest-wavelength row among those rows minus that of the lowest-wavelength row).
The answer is -81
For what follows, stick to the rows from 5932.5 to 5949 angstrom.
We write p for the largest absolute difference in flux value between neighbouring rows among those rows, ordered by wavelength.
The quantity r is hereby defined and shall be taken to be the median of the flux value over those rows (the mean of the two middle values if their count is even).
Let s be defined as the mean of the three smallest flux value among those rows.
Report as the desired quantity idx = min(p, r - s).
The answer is 0.10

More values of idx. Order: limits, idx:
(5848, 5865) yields 0.27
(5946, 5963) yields 0.10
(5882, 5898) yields 0.60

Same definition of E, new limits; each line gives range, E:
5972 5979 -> -32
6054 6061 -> 33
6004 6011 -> 39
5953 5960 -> -160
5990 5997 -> 155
